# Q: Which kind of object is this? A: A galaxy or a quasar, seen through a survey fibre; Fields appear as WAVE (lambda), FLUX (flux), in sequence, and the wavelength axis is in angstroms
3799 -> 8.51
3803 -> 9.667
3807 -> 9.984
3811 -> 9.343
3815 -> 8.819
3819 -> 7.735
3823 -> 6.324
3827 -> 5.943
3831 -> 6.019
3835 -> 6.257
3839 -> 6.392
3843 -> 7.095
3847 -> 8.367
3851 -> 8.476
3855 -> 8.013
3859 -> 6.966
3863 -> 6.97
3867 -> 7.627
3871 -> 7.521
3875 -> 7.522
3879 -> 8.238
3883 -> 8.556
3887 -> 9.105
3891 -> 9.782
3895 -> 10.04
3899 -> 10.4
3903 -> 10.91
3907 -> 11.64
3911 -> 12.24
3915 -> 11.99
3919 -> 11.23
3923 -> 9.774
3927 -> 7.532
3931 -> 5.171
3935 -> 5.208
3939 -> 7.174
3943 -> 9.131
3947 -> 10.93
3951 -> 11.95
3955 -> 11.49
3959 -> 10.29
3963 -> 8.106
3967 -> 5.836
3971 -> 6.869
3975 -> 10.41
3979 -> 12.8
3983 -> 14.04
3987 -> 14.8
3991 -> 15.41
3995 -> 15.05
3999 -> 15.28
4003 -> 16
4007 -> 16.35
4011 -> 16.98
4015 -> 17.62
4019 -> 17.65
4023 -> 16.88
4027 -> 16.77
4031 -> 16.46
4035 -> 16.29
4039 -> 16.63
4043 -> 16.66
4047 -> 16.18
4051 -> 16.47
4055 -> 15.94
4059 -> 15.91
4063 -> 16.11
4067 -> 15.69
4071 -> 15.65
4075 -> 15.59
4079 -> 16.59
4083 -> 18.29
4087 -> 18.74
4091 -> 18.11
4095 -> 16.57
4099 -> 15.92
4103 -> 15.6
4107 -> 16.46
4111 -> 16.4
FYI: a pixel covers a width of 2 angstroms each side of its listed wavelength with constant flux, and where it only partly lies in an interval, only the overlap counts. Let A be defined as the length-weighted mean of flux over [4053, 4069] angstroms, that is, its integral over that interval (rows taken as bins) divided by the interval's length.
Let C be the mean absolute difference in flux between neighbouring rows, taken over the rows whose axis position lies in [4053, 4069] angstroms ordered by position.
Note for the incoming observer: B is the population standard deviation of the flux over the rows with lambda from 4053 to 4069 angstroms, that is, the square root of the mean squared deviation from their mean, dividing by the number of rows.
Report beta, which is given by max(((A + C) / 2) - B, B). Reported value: 7.9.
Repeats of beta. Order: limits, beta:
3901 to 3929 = 4.4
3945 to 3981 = 3.6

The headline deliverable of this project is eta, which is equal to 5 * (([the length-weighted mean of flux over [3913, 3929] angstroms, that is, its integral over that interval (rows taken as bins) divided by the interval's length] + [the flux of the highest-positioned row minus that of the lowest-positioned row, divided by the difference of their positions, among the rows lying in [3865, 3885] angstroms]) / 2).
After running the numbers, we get 25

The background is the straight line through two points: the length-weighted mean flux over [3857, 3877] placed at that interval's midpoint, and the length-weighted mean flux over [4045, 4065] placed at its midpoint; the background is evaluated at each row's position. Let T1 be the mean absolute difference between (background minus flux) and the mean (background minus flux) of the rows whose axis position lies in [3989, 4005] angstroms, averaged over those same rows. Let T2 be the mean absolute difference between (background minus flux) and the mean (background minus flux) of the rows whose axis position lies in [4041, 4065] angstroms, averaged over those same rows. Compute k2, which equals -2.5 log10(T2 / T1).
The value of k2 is -0.7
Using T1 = 0.3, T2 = 0.5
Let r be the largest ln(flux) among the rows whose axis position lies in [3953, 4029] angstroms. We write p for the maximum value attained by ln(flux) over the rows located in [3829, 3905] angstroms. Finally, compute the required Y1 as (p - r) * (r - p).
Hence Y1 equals -0.23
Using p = 2.4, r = 2.87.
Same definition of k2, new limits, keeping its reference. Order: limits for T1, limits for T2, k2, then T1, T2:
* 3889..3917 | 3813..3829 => -1.0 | 0.5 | 1.3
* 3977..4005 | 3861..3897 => 0.1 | 0.5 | 0.5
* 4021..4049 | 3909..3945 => -1.9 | 0.4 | 2.6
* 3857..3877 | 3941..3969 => -2.8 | 0.1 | 1.8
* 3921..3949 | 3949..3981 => -0.3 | 1.7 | 2.2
